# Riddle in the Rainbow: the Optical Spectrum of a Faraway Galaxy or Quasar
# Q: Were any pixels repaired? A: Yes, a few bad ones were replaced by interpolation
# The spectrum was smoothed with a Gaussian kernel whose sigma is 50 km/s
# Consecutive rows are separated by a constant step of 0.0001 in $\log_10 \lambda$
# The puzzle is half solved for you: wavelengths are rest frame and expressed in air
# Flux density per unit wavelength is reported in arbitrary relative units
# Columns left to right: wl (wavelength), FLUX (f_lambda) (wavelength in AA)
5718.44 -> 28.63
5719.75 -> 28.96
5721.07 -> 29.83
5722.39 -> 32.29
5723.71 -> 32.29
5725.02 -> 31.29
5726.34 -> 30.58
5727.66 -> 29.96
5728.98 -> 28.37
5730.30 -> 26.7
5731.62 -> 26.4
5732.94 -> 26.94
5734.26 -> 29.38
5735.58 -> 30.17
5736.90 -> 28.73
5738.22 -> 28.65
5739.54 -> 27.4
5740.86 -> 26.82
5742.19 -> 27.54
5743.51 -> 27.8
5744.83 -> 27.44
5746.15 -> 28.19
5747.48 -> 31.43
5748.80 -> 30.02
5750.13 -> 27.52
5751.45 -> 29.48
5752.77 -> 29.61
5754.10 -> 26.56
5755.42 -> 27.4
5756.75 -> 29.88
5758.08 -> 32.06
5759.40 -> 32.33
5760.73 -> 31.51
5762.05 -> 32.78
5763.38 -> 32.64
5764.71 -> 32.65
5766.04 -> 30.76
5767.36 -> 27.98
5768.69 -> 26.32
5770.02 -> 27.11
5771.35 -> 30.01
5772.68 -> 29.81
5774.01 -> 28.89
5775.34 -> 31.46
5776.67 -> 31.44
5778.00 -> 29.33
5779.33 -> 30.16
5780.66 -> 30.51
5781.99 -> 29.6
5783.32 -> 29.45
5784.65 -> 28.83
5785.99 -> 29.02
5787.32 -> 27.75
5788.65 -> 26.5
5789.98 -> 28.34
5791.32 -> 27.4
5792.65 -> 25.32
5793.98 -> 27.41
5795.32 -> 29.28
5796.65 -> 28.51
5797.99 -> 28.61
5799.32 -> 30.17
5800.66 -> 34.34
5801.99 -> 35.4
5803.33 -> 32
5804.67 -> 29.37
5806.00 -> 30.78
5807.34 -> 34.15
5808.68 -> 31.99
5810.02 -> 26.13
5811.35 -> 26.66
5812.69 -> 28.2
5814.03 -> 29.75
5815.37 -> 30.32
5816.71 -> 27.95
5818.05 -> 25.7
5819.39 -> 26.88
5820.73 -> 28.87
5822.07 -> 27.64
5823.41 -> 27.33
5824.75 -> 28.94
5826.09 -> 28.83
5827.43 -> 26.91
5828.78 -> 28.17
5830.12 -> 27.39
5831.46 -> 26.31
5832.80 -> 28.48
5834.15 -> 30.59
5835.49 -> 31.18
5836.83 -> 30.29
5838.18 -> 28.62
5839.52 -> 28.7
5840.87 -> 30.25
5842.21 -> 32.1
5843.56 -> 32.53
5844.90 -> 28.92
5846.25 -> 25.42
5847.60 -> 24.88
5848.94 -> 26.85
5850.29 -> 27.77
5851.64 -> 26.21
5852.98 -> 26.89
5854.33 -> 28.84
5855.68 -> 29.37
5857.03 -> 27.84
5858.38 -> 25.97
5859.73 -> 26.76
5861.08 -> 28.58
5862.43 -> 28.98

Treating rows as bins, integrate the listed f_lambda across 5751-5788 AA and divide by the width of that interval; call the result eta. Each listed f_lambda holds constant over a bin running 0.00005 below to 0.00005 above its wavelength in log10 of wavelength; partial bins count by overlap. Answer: 29.8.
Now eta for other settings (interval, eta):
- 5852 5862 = 27.7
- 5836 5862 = 28.3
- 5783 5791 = 28.2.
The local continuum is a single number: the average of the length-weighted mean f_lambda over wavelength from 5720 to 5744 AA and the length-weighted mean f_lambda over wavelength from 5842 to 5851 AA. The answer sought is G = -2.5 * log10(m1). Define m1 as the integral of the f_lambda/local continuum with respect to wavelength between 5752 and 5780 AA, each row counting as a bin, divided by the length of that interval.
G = -0.06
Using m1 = 1.05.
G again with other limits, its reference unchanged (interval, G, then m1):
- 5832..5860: 0.00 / 1.00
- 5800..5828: -0.03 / 1.03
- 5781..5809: -0.04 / 1.04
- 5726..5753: 0.00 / 1.00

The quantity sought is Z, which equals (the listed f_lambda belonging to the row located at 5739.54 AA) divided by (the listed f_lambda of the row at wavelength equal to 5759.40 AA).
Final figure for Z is 0.85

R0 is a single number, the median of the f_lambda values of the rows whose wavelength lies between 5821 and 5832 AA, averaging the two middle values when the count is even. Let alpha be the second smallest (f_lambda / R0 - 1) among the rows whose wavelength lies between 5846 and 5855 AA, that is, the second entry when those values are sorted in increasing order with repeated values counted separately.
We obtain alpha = -0.08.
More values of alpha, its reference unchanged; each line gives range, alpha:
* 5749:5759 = 0.00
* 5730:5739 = -0.03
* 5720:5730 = 0.08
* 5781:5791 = 0.01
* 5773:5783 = 0.07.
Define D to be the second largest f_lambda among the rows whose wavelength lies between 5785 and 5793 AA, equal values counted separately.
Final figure 28.34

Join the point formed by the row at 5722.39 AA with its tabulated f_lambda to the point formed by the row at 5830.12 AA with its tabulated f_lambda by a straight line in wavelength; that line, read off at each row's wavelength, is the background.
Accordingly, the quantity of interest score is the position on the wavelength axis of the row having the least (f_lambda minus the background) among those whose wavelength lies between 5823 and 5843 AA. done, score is 5831.46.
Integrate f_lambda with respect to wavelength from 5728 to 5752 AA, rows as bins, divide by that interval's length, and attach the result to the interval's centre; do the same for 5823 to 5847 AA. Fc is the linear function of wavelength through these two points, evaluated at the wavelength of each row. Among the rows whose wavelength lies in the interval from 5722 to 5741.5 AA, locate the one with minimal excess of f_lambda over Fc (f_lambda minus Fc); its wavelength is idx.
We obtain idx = 5731.62 AA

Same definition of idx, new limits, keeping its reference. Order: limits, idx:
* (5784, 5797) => 5792.65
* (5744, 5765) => 5754.10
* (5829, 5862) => 5847.60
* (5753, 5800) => 5792.65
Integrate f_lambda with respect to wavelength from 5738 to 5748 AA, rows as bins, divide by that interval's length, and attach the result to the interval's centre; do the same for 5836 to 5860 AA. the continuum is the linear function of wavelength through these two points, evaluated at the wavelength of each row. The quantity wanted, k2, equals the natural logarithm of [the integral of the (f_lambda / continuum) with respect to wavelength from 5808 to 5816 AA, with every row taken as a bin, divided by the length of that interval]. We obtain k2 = 0.02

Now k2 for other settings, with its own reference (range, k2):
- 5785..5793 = -0.02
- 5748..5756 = 0.01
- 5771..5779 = 0.07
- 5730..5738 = 0.00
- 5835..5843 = 0.07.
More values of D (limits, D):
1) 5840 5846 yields 32.1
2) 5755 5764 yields 32.64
